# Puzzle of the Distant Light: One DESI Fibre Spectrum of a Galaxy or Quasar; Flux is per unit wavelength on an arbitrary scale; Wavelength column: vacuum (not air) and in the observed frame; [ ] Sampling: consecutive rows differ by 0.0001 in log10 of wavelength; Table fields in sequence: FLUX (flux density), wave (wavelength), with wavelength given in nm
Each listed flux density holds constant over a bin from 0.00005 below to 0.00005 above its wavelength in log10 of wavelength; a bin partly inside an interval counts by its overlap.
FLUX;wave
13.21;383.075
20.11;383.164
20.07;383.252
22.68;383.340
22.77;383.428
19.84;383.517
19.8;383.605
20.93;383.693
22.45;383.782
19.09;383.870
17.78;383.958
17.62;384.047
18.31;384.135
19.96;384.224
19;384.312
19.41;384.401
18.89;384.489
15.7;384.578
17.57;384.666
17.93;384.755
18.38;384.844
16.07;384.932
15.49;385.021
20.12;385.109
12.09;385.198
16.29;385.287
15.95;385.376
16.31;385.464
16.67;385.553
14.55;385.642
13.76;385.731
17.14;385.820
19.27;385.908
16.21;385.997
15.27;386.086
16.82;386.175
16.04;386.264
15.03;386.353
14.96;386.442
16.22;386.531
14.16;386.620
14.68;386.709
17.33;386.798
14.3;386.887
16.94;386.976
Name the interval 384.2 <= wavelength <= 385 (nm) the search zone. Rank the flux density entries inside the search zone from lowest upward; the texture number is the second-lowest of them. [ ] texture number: 16.07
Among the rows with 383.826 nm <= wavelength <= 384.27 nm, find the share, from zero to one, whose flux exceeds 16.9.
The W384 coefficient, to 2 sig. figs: 1.0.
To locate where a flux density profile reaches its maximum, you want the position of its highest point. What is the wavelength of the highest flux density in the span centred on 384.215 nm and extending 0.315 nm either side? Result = 384.224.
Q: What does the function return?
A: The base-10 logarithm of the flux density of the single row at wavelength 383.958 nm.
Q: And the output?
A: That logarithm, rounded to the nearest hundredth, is 1.25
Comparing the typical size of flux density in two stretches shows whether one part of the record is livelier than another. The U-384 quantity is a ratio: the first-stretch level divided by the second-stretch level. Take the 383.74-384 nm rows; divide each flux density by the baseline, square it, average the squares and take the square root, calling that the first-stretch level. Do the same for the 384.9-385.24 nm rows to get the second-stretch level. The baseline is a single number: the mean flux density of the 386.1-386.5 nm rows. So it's 1.23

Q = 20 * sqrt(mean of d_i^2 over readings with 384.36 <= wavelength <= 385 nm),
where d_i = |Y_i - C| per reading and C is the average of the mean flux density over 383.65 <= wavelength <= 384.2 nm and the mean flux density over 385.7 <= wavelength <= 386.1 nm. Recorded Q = 26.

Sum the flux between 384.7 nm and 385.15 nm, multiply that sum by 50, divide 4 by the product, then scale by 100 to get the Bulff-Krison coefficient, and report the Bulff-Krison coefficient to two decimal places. 0.09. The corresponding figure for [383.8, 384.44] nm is 0.06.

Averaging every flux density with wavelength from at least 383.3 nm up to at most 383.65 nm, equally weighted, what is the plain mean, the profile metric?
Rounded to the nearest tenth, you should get 21.3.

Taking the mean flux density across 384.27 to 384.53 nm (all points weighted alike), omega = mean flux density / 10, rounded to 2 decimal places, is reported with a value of 1.91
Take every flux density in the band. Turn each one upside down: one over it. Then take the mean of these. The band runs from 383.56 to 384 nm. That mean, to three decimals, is 0.050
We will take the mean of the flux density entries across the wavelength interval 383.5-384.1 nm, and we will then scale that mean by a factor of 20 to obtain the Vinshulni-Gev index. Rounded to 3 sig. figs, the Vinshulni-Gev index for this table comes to 393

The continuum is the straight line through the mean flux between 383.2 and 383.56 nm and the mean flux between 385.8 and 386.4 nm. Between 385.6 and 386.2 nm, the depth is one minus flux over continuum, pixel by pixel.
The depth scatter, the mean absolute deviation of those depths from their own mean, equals 0.09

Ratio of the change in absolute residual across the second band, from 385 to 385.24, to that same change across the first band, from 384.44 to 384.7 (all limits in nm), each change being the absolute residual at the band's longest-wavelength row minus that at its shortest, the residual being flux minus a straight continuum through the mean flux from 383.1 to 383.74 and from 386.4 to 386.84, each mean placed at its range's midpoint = 3.0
